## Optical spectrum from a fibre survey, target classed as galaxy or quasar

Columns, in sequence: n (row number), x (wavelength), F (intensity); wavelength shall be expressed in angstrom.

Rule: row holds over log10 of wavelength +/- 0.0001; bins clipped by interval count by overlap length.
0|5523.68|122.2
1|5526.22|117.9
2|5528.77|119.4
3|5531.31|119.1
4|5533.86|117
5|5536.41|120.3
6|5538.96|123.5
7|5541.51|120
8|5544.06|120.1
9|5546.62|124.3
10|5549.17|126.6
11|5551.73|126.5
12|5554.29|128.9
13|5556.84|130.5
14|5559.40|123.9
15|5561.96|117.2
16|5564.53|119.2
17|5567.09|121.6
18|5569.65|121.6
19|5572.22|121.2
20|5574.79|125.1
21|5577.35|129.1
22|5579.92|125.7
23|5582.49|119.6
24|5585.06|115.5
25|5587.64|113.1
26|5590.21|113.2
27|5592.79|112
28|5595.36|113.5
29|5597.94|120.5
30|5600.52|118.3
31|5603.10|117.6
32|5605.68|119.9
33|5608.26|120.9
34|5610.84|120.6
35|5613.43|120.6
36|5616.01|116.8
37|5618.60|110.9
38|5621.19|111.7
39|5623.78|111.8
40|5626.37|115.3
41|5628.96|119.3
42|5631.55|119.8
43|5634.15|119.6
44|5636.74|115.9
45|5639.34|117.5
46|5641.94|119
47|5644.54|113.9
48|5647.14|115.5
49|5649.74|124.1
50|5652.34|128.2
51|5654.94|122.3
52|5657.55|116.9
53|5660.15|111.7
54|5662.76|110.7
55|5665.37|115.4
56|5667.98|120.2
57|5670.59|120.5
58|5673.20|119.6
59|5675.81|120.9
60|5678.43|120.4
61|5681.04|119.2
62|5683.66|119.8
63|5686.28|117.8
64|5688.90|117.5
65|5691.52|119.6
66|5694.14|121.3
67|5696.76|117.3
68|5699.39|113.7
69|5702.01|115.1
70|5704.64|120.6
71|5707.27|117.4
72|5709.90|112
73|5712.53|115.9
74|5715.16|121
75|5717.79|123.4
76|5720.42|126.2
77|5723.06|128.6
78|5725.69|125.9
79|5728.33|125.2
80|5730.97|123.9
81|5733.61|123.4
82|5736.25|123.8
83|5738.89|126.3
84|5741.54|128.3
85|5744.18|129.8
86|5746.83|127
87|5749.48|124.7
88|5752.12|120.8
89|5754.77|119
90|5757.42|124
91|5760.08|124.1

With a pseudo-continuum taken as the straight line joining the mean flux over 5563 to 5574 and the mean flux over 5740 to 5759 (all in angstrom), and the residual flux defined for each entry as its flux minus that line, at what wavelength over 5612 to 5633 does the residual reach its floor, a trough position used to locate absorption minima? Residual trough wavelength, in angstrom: 5618.60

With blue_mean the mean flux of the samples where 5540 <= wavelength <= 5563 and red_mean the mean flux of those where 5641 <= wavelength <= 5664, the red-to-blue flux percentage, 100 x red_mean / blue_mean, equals 95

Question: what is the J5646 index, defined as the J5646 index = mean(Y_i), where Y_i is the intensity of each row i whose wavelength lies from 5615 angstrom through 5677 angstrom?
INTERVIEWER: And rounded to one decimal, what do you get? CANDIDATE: 117.4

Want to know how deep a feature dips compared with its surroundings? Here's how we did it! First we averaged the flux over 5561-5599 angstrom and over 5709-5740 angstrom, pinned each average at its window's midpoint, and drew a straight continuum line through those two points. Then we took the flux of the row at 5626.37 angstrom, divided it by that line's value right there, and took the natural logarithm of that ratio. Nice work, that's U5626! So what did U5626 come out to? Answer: -0.04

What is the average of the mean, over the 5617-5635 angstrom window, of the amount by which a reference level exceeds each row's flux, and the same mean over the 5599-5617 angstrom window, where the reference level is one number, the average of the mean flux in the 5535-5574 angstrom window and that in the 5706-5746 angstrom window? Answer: 5.9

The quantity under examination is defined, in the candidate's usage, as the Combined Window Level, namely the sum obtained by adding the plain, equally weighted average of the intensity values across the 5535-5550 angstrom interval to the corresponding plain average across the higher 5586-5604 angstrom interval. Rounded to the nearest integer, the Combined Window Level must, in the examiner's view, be 238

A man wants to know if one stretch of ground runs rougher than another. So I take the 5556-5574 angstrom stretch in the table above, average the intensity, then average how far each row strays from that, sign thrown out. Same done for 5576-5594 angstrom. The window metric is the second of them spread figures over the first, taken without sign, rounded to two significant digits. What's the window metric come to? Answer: 1.9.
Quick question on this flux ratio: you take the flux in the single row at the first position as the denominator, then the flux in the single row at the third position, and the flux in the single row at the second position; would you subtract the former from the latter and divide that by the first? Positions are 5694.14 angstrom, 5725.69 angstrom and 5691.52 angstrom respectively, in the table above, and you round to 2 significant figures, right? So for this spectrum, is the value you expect -0.052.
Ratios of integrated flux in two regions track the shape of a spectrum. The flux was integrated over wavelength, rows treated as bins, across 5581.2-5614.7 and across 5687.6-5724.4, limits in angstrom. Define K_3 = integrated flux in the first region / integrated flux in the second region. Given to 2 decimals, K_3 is 0.90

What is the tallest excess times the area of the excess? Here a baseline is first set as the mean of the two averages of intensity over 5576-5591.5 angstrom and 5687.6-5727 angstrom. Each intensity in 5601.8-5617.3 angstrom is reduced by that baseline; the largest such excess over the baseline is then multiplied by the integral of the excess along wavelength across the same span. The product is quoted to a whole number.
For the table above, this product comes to -3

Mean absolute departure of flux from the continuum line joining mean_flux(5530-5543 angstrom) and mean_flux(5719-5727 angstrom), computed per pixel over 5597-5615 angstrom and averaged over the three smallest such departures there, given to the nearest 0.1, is 1.9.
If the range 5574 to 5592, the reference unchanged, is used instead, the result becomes 3.3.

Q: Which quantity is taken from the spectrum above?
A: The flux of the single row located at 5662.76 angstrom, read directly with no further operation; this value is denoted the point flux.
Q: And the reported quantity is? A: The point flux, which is 110.7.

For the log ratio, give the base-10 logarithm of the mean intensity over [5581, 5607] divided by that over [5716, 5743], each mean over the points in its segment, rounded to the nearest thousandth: -0.033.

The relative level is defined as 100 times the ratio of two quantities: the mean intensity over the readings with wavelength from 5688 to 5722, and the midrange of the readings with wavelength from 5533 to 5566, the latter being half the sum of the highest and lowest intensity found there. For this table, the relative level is 96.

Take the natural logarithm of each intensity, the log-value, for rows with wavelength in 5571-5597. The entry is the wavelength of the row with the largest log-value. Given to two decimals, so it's 5577.35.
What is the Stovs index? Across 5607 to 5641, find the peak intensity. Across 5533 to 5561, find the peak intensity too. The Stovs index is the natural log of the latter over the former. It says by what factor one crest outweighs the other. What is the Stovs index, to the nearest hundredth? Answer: 0.08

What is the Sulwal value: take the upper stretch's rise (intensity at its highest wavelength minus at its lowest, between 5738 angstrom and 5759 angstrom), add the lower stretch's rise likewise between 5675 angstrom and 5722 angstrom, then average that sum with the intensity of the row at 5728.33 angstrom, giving 64.1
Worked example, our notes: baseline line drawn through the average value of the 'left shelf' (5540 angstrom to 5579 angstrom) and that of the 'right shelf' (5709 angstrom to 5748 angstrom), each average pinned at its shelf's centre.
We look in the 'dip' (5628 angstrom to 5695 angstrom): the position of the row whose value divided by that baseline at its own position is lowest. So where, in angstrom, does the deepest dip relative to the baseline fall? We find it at 5662.76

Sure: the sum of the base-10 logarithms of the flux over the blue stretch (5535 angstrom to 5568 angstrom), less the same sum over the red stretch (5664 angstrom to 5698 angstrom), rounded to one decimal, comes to 0.2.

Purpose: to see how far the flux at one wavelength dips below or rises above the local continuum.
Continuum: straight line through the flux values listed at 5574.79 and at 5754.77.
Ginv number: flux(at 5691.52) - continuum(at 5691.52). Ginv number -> -1.5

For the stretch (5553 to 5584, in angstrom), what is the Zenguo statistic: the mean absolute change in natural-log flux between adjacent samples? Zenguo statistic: 0.0272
